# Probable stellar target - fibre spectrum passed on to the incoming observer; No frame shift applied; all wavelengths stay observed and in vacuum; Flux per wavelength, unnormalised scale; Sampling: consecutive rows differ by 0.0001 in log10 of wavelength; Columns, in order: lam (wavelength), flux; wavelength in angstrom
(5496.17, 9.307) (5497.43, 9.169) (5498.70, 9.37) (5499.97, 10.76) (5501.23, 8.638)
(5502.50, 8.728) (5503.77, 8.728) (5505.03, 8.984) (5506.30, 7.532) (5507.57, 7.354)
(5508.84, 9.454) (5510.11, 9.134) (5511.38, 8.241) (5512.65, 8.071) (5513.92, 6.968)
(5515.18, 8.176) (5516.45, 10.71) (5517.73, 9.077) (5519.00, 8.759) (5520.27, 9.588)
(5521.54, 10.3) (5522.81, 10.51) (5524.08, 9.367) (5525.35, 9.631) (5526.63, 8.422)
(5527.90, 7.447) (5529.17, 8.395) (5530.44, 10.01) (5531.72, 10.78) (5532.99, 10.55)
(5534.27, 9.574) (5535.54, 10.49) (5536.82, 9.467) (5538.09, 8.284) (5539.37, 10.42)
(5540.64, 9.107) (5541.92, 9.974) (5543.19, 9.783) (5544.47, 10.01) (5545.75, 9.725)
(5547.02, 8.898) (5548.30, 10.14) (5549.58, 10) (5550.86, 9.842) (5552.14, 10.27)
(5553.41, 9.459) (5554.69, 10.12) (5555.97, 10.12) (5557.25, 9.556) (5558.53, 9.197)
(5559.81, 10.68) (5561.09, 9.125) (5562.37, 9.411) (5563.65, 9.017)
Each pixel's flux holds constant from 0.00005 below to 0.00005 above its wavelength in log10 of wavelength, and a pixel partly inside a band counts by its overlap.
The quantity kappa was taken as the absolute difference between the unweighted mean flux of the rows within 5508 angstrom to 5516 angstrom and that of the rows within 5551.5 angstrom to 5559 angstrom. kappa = 1.4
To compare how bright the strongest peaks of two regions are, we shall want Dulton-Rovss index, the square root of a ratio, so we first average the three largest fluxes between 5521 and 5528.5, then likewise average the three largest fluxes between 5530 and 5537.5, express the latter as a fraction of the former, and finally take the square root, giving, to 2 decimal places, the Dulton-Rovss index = 1.02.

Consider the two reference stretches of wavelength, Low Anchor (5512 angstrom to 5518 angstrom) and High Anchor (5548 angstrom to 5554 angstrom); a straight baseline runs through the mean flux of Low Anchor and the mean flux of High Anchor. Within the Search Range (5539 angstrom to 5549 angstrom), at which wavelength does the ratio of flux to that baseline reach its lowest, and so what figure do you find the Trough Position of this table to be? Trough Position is 5547.02 angstrom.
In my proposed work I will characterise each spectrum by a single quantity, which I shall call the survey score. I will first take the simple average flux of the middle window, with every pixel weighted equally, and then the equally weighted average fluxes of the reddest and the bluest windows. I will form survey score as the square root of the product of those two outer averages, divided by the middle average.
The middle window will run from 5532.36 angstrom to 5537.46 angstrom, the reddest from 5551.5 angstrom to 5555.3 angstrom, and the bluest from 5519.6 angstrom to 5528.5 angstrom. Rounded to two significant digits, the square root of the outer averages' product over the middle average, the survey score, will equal 0.96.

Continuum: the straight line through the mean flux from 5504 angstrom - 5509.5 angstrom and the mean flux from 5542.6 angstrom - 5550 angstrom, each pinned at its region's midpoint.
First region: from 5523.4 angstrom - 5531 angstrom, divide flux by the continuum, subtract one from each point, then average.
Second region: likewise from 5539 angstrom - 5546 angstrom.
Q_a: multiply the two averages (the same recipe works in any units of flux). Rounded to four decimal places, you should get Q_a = -0.0005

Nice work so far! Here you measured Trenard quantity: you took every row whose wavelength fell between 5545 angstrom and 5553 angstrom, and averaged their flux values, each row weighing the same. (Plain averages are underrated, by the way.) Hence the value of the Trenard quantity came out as 9.81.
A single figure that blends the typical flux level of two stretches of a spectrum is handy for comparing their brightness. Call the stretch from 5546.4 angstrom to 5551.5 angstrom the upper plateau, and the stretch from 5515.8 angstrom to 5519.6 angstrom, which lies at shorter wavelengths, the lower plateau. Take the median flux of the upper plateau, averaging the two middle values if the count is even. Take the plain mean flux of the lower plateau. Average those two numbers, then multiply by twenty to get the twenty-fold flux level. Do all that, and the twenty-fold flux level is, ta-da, 194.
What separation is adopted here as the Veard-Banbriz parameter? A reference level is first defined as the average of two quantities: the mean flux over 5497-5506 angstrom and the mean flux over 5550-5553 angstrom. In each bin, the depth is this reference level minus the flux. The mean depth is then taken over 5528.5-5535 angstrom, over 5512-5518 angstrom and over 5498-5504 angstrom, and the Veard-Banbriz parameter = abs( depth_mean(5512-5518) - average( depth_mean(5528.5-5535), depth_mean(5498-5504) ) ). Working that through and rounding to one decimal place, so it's 1.0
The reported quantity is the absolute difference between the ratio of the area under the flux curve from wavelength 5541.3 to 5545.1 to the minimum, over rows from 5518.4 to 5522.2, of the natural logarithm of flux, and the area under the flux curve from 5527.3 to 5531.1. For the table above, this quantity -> 15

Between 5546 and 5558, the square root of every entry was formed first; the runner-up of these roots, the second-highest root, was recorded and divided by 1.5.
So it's 2.123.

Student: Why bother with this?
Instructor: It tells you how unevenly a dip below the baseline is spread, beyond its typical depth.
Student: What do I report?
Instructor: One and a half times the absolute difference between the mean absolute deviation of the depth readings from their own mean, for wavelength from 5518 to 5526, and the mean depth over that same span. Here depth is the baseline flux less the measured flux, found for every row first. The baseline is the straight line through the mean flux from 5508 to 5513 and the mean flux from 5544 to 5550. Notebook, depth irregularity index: 1.7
